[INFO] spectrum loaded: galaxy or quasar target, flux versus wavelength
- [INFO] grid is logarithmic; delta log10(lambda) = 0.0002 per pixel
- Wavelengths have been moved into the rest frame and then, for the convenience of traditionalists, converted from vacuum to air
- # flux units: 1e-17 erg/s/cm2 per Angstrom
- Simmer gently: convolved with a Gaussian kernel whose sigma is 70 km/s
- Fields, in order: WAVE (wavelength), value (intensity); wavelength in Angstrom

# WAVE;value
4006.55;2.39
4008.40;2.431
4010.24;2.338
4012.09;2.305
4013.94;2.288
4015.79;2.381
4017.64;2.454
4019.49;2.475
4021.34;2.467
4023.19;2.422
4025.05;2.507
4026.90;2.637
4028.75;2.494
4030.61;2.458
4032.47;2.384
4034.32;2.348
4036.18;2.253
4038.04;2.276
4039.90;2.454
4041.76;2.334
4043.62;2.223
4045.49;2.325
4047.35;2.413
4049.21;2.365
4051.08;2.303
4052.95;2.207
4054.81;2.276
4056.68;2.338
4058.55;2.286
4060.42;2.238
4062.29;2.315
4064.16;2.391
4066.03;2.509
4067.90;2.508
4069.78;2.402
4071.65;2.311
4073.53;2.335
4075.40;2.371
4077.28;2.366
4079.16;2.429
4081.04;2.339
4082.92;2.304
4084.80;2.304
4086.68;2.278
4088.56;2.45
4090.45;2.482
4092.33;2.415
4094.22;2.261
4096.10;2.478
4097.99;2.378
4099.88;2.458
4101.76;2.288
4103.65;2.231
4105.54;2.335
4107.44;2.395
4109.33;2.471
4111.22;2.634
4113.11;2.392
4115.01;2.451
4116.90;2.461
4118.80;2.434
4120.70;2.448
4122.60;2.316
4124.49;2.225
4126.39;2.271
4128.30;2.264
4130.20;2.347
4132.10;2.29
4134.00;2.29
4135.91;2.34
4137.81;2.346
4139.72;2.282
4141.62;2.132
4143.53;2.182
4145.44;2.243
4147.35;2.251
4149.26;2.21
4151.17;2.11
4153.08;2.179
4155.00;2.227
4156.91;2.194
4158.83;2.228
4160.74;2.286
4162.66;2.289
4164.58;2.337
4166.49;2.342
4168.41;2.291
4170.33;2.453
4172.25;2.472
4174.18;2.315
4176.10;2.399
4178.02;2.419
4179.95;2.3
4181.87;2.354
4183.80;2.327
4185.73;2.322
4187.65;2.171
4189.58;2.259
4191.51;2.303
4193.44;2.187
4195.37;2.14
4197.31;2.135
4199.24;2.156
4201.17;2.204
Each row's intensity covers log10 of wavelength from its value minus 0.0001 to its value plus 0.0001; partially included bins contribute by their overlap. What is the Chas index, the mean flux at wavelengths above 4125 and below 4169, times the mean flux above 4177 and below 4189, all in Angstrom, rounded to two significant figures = 5.2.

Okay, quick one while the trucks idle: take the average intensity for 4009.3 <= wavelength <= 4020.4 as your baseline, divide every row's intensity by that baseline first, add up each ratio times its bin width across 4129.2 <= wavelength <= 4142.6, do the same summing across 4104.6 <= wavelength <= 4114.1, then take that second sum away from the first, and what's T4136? 3.1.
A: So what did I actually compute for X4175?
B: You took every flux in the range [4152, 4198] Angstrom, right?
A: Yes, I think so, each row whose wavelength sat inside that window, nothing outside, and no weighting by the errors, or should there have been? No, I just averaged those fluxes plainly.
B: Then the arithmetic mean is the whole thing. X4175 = 2.29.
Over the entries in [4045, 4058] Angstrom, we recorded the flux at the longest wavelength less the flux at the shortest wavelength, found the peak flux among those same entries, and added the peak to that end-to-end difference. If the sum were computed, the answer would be 2.43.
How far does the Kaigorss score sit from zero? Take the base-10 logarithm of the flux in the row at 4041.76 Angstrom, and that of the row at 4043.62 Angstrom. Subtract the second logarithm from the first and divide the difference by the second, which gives 0.061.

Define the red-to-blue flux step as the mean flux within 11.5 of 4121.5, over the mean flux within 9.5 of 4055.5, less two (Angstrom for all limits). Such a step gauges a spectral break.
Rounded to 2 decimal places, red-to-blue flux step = -0.97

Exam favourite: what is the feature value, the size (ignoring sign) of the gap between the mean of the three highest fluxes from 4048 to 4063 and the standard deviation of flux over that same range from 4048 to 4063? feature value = 2.29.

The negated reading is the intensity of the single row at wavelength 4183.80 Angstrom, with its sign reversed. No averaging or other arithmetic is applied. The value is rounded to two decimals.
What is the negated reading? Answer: -2.33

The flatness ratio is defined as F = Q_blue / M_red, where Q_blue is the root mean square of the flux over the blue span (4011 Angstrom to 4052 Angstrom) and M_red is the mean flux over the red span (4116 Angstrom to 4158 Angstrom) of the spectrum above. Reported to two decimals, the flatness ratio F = 1.05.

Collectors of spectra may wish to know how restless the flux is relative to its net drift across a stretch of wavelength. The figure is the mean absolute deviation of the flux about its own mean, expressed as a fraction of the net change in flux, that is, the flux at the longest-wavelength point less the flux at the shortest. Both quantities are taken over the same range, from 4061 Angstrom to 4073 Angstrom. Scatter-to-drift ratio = -17.1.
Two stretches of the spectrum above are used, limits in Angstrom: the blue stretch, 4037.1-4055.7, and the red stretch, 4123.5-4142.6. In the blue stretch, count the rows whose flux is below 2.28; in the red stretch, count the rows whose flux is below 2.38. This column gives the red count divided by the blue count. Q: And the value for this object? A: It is 2.5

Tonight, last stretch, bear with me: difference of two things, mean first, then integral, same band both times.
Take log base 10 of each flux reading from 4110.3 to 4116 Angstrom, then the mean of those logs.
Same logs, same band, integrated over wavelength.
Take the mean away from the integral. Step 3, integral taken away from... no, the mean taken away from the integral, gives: 1.86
